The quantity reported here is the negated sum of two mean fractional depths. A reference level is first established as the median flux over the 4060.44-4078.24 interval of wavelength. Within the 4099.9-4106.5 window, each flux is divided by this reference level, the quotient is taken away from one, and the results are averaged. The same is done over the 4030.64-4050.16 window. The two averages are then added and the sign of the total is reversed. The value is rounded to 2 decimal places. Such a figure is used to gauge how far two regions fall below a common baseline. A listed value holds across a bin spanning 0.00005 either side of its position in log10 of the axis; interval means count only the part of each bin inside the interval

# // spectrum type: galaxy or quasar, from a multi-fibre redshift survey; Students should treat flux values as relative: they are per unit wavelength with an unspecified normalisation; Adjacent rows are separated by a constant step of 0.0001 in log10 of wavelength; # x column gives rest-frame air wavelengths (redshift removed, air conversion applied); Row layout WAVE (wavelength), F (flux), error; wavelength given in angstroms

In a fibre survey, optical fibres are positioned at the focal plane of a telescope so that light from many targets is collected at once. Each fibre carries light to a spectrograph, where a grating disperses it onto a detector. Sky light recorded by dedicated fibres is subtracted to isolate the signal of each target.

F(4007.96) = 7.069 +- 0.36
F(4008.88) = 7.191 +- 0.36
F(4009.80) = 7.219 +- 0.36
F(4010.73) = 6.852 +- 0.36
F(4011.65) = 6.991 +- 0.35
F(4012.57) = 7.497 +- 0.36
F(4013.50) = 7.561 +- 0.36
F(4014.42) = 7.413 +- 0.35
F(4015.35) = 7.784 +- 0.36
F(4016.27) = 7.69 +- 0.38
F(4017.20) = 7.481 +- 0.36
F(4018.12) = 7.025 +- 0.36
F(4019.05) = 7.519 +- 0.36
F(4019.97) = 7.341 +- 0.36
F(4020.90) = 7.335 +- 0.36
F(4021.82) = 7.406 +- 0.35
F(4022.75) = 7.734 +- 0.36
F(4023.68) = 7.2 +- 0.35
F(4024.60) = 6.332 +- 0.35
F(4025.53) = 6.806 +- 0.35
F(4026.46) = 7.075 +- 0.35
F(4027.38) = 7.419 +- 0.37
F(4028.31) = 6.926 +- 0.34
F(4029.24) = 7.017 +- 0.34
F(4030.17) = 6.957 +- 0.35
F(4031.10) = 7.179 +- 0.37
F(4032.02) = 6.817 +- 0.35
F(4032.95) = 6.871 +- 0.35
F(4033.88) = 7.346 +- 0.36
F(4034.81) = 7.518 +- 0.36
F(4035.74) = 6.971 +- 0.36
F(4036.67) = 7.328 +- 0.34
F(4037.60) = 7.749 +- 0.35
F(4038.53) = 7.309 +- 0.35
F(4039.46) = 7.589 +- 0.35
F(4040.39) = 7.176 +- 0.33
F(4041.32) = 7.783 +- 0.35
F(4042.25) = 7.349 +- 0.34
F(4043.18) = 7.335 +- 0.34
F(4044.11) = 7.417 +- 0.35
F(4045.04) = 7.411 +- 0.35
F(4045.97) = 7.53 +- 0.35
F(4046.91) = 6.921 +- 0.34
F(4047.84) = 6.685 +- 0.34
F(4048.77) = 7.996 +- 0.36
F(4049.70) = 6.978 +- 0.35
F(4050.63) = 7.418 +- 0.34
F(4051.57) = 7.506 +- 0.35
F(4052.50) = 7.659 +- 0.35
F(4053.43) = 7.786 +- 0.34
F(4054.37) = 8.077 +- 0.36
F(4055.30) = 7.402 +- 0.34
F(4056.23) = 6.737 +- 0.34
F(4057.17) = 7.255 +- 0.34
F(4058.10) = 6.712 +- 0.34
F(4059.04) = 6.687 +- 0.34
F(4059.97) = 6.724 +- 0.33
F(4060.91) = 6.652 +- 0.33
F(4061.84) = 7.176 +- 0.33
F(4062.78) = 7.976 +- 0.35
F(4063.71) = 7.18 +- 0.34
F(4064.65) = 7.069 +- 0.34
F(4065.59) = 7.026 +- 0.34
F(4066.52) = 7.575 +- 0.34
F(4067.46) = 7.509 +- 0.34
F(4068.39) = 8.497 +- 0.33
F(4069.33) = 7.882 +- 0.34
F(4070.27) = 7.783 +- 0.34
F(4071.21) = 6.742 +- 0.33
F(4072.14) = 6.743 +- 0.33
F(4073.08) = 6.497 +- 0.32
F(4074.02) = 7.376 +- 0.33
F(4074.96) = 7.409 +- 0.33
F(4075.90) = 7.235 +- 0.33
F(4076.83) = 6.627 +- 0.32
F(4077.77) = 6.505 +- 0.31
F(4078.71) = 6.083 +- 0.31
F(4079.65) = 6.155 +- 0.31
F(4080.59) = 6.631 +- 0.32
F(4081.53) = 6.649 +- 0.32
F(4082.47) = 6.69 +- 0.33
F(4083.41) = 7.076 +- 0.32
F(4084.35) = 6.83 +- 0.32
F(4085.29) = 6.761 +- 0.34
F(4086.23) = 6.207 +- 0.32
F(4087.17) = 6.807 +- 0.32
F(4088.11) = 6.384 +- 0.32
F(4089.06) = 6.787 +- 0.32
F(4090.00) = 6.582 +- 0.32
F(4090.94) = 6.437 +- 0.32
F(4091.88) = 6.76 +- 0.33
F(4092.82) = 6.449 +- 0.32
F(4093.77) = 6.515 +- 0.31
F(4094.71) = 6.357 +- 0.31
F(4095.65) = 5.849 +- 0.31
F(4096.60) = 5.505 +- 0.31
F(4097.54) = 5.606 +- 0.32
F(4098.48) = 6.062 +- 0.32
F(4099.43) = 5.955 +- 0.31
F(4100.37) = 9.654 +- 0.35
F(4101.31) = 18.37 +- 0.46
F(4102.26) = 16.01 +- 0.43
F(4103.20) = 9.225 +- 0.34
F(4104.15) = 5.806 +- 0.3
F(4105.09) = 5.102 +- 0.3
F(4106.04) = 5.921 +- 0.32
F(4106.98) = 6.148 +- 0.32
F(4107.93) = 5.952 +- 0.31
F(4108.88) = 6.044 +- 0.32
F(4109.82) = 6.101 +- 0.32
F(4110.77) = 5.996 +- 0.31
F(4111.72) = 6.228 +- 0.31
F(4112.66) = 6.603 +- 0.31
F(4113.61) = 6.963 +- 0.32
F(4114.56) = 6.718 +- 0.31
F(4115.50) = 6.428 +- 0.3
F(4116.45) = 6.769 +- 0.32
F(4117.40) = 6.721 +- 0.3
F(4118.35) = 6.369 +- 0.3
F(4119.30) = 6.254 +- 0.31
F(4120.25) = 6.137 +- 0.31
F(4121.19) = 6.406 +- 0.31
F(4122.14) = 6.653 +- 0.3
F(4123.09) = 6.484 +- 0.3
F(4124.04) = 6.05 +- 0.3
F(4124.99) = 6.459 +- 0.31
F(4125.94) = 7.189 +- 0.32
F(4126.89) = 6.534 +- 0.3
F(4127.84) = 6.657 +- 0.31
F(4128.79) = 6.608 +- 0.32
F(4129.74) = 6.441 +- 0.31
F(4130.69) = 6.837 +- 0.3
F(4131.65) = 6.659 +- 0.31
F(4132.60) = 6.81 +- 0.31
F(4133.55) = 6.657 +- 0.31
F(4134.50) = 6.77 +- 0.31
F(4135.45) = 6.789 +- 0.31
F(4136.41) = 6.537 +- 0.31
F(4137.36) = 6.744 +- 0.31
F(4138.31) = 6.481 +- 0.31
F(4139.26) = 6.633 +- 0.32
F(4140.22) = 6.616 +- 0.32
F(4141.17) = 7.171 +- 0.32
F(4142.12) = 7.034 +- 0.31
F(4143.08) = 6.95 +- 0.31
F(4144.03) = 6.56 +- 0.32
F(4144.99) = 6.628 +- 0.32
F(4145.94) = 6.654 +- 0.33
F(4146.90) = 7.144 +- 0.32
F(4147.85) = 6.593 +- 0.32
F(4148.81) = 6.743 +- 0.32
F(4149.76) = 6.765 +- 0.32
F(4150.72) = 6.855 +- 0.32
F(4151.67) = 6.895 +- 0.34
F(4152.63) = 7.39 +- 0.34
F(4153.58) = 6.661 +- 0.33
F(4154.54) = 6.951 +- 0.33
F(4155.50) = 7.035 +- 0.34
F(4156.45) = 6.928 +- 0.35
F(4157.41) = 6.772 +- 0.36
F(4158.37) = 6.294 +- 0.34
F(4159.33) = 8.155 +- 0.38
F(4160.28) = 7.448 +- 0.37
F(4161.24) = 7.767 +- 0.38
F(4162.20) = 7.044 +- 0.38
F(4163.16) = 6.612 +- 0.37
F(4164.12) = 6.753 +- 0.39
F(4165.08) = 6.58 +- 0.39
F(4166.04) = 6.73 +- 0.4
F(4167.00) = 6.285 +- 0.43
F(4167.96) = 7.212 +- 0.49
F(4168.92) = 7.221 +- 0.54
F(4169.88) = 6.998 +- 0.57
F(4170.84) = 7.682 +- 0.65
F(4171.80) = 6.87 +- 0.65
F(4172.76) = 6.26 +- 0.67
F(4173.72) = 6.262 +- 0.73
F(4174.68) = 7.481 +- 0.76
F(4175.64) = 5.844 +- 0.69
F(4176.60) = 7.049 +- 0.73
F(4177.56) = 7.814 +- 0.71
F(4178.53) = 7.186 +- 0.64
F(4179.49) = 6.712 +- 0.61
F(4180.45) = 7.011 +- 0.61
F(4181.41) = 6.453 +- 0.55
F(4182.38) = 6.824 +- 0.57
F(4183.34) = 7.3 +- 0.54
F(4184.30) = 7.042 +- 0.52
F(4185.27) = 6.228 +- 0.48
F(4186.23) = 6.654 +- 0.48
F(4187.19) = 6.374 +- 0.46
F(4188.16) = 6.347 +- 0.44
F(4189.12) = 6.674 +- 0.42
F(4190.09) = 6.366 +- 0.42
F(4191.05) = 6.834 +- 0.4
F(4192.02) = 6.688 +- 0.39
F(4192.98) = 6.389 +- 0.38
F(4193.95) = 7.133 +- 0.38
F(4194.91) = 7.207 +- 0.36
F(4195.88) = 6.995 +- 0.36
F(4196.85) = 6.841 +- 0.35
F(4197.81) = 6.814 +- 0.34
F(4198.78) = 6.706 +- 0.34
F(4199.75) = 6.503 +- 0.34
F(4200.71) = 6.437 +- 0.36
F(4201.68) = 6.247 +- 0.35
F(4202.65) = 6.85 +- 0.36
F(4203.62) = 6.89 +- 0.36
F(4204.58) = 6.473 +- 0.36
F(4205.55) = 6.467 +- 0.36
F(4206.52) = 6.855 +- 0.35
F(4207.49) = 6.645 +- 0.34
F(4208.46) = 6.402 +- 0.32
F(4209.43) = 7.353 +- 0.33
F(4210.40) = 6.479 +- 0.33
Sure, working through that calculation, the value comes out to 0.41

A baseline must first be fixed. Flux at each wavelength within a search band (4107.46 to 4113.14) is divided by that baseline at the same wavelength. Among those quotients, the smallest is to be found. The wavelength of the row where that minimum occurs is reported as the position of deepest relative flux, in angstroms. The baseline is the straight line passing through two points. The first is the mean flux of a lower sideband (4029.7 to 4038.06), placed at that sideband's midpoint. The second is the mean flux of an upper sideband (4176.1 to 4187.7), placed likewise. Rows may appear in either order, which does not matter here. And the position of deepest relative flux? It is 4107.93 angstroms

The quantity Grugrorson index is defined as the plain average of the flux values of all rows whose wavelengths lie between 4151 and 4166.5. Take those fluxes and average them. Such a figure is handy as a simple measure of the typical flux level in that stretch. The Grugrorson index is 7.00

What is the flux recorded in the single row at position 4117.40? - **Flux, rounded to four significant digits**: 6.721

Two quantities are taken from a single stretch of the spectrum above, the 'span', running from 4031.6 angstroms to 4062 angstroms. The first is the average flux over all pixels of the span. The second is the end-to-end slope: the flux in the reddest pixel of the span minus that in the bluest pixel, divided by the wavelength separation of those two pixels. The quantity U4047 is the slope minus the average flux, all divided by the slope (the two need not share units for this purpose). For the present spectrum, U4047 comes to -603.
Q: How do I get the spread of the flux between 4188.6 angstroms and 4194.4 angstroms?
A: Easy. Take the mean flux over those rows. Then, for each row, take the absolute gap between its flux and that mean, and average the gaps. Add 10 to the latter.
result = 10.20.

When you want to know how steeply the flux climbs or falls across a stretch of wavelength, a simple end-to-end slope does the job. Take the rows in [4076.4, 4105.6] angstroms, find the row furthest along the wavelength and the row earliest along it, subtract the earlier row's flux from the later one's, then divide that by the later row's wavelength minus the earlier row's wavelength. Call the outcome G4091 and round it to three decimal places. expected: -0.054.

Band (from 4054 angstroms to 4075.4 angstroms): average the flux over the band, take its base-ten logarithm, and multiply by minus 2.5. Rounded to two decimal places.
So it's -2.15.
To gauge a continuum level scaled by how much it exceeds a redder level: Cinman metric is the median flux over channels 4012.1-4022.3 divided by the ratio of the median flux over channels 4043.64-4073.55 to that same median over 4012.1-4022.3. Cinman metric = 7.6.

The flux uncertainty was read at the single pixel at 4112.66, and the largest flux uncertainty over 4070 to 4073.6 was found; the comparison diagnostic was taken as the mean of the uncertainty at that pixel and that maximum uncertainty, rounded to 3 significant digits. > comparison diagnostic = 0.325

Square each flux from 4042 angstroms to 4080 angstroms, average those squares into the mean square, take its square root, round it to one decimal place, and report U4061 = 7.2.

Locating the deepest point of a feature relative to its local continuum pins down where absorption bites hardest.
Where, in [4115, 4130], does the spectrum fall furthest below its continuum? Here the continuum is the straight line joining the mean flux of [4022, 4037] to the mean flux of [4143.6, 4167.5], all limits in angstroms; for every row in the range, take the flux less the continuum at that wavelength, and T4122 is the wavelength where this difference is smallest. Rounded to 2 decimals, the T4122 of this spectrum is 4124.04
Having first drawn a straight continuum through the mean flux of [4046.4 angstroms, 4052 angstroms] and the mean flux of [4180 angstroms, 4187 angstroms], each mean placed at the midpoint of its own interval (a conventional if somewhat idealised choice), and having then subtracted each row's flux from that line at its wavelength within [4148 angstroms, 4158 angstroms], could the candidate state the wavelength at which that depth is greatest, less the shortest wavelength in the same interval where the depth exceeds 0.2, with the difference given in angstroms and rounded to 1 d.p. 0.0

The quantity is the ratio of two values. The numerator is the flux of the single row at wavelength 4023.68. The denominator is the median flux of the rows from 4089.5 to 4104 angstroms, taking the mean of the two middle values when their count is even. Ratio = 1.12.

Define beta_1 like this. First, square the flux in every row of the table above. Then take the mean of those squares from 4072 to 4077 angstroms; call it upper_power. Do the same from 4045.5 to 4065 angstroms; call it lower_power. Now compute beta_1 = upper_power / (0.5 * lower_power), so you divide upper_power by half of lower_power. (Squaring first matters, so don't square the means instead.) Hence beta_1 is 1.9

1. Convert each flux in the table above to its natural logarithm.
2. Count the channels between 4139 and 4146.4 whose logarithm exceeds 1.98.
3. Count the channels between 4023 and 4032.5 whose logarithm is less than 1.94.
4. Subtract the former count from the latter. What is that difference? 5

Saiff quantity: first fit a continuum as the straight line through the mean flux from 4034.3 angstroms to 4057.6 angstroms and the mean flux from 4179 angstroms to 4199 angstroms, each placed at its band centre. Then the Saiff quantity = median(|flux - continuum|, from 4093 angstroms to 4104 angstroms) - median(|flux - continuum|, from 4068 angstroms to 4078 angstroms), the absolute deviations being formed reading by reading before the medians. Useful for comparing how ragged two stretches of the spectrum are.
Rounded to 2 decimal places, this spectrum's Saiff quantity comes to 1.02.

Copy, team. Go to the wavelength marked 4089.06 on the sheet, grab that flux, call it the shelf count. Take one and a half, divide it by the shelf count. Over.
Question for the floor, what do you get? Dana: 0.221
